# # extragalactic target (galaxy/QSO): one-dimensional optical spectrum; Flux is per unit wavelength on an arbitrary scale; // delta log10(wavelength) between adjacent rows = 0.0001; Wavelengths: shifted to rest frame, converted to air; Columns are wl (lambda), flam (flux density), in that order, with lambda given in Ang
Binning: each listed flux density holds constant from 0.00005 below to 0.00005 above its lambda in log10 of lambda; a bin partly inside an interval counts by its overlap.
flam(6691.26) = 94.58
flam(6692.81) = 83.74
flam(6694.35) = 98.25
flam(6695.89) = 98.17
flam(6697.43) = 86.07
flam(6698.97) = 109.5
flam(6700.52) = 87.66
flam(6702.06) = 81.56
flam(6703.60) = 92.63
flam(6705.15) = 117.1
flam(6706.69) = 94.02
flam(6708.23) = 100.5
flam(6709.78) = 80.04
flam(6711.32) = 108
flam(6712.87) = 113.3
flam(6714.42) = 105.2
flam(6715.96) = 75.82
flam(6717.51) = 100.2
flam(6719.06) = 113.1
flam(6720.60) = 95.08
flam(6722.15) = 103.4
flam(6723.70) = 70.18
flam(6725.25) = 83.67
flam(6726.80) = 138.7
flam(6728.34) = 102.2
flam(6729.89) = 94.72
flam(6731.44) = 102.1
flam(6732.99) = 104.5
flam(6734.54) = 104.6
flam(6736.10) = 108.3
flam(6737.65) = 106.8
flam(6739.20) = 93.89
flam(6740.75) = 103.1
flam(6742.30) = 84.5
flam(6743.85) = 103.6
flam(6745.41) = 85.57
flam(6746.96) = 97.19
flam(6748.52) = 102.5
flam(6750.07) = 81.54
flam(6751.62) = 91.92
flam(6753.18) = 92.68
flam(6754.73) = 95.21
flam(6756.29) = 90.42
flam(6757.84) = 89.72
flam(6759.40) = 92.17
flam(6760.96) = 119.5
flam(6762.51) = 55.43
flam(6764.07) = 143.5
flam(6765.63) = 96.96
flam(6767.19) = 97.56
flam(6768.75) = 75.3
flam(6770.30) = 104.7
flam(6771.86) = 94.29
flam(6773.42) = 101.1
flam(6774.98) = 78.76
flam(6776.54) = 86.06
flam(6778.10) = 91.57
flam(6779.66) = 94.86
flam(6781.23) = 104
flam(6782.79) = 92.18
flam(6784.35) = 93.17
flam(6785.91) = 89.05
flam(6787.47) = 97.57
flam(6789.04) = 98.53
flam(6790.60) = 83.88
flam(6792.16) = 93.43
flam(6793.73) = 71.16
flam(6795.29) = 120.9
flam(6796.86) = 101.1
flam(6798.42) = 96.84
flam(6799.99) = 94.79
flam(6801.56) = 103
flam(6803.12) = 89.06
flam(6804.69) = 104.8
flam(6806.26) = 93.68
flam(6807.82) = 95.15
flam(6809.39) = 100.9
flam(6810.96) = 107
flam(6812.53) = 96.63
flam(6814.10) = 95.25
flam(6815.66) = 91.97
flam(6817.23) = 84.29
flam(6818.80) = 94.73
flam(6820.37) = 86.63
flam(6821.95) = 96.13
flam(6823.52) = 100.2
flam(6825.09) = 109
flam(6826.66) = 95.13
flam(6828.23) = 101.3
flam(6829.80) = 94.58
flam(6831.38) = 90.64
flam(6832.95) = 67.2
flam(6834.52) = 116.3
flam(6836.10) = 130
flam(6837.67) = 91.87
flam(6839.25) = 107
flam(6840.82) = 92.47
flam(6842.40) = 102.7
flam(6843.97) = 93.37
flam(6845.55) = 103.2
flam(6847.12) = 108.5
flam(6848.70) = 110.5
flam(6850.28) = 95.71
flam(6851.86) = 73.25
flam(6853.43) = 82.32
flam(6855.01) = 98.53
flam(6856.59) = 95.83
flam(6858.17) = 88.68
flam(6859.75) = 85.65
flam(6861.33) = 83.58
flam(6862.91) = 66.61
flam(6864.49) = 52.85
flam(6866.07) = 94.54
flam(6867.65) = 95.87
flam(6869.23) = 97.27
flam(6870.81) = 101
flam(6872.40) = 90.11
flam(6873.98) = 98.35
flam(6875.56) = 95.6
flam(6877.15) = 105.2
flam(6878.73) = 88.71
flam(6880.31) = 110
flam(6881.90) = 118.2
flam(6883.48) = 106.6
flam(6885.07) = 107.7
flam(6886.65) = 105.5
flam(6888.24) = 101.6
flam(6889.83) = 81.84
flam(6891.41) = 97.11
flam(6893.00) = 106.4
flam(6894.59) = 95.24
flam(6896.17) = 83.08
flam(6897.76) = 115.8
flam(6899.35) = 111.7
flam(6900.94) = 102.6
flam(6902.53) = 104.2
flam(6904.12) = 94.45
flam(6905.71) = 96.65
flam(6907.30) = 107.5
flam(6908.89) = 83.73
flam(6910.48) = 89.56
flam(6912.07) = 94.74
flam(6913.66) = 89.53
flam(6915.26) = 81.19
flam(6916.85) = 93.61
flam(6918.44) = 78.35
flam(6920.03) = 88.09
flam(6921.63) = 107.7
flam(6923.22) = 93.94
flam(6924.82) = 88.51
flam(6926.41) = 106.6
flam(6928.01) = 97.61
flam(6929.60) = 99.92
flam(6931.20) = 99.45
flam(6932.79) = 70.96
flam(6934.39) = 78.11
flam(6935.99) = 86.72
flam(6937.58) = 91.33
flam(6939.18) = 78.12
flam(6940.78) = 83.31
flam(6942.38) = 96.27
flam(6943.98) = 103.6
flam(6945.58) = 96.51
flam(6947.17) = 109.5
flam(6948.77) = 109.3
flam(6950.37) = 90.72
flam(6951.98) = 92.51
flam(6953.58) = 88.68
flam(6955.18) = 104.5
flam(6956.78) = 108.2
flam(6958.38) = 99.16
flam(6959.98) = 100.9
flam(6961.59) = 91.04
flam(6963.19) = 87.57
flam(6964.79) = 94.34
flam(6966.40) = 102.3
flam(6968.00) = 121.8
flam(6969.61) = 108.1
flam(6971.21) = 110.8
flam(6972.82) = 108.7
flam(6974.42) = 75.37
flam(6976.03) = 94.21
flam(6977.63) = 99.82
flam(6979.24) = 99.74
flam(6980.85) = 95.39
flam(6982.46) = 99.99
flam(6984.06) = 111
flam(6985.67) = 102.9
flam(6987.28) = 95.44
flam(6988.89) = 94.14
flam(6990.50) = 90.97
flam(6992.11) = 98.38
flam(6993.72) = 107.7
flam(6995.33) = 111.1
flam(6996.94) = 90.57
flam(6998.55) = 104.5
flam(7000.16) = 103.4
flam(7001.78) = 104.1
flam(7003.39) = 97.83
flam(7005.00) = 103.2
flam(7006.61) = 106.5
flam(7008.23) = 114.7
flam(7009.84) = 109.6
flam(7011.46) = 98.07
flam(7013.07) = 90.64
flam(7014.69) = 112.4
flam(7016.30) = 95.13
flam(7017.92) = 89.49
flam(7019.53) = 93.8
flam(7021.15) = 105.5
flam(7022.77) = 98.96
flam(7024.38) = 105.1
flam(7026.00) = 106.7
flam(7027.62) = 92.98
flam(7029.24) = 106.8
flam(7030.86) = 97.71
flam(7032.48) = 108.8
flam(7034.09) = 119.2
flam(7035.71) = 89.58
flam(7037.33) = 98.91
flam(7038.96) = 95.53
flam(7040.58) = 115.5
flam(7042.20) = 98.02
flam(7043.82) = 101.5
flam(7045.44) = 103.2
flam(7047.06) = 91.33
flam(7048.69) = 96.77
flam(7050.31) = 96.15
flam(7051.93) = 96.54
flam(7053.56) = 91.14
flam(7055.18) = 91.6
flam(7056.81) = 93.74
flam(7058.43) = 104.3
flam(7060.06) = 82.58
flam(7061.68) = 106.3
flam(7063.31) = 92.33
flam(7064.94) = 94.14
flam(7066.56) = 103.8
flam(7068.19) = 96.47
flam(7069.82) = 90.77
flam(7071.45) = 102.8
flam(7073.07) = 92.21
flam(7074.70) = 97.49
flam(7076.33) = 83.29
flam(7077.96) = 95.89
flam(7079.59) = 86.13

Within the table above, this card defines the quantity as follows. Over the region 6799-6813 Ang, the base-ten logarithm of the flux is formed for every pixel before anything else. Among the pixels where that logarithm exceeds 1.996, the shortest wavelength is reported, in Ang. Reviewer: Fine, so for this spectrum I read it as 6801.56 Ang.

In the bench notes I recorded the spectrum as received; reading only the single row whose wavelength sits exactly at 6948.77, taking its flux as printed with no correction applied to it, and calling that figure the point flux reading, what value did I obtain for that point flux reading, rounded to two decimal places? 109.30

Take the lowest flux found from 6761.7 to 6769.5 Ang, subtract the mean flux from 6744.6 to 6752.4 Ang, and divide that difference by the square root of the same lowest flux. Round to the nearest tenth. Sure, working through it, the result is -4.9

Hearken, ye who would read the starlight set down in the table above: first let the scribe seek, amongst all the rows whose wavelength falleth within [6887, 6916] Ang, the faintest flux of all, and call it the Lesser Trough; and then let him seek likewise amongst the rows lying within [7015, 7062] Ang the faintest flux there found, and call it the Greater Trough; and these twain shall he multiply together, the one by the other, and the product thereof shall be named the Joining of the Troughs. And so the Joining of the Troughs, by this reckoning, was 6705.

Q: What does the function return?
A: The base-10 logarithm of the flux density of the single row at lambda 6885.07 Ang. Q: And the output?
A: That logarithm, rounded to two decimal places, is 2.03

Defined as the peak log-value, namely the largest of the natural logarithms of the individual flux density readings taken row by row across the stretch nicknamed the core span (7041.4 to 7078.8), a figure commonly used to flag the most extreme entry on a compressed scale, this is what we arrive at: 4.67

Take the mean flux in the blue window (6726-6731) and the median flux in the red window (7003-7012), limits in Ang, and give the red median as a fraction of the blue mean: 0.94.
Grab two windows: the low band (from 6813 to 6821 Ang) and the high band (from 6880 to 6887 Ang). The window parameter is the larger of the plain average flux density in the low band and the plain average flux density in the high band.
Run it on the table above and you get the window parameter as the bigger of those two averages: 110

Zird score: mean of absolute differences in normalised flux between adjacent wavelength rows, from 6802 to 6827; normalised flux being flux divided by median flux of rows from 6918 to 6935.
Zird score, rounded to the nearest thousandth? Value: 0.084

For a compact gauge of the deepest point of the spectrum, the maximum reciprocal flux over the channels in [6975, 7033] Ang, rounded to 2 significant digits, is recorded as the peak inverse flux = 0.011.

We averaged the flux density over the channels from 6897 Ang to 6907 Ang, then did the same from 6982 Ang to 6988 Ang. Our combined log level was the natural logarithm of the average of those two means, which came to 4.64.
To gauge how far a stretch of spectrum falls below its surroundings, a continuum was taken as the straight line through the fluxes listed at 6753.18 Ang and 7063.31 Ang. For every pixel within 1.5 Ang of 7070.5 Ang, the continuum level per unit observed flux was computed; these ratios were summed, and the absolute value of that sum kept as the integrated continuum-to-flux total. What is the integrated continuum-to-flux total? 1.92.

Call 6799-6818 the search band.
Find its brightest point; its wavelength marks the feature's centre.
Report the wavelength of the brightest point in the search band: 6810.96 Ang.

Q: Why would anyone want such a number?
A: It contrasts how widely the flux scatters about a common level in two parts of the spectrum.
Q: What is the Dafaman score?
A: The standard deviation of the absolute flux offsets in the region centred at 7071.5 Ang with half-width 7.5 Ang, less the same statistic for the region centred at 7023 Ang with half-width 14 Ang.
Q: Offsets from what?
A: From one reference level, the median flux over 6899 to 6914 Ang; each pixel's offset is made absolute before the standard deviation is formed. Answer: -2.2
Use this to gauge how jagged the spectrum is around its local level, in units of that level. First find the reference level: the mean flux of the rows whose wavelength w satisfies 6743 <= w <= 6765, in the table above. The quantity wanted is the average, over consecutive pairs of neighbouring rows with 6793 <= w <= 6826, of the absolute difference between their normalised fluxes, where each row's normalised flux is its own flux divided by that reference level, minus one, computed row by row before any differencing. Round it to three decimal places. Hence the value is 0.105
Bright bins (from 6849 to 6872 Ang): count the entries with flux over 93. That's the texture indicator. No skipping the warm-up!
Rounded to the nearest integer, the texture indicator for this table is 7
